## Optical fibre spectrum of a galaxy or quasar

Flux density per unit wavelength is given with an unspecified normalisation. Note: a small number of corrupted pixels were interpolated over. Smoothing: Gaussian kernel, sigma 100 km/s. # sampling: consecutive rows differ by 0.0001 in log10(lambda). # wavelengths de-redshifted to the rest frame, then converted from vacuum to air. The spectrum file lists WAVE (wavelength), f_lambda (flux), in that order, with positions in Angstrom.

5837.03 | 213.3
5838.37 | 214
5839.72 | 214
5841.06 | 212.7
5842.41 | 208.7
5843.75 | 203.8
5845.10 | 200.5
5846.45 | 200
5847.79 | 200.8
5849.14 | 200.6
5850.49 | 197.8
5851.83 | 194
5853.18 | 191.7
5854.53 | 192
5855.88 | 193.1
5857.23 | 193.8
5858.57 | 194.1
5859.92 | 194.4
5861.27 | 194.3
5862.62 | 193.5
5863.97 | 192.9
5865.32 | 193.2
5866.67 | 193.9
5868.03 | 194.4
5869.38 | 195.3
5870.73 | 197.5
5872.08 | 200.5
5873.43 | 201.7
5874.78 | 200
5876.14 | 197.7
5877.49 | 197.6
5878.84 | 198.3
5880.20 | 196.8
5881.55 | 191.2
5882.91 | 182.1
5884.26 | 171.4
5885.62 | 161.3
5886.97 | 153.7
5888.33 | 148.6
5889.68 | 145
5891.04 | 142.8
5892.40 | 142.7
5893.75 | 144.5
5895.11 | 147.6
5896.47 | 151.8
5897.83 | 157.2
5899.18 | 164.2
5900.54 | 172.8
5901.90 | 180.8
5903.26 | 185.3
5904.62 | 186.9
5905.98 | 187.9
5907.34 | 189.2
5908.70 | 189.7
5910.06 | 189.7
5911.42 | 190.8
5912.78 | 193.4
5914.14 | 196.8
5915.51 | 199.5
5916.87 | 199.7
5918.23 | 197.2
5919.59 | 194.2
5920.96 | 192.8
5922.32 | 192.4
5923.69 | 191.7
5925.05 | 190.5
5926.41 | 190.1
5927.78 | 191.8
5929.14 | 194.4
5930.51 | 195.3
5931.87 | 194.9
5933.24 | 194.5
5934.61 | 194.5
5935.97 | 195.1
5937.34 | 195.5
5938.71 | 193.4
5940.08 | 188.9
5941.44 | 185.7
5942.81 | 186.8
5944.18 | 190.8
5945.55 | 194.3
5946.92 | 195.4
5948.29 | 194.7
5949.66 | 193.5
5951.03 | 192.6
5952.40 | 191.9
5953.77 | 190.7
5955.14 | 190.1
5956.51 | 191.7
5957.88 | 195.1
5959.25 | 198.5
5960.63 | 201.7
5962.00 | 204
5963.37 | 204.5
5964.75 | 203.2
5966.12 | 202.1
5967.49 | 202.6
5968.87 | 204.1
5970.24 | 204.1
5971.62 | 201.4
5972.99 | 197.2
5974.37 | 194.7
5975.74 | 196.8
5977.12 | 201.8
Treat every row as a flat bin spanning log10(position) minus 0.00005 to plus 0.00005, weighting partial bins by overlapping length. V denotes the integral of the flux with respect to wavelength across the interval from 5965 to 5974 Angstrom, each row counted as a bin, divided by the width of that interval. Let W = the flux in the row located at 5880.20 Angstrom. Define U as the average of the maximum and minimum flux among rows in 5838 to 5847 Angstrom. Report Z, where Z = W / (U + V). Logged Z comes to 0.481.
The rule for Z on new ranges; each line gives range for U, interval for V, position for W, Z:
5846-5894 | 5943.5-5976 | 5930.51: 0.528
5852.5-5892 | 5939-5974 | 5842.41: 0.566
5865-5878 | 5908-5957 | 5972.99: 0.505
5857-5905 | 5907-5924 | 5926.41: 0.520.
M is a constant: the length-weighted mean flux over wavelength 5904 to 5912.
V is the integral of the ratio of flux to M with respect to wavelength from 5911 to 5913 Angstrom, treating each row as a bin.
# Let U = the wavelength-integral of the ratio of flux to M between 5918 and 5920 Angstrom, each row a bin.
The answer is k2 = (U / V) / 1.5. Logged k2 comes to 0.68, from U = 2.07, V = 2.0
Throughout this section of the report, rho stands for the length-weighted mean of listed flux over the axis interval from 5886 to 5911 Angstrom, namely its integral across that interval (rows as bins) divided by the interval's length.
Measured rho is 166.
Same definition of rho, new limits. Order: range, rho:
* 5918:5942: 193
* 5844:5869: 195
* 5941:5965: 195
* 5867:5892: 182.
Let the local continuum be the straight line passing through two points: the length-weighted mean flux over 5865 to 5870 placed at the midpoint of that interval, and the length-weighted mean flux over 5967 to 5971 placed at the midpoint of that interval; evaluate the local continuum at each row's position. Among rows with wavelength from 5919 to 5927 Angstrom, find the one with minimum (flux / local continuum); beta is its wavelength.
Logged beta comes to 5926.41 Angstrom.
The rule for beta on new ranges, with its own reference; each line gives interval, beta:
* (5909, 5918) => 5910.06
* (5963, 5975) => 5974.37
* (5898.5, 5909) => 5899.18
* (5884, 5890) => 5889.68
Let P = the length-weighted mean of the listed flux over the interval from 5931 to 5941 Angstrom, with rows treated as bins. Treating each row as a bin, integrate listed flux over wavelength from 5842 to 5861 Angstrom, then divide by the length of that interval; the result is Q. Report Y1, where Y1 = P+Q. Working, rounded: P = 194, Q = 197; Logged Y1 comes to 391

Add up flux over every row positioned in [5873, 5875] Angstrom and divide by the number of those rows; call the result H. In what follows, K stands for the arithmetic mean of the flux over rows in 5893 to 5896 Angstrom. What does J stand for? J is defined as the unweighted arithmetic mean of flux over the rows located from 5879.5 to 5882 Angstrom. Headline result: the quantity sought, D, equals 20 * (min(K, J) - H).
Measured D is -1096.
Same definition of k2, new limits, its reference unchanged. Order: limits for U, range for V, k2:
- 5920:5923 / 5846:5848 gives 0.96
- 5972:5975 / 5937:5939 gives 1.01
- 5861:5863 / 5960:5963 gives 0.42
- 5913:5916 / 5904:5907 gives 0.70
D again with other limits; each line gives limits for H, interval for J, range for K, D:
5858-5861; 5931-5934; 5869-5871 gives 9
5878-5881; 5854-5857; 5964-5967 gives -100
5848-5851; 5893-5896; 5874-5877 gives -1063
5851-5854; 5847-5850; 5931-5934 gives 37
